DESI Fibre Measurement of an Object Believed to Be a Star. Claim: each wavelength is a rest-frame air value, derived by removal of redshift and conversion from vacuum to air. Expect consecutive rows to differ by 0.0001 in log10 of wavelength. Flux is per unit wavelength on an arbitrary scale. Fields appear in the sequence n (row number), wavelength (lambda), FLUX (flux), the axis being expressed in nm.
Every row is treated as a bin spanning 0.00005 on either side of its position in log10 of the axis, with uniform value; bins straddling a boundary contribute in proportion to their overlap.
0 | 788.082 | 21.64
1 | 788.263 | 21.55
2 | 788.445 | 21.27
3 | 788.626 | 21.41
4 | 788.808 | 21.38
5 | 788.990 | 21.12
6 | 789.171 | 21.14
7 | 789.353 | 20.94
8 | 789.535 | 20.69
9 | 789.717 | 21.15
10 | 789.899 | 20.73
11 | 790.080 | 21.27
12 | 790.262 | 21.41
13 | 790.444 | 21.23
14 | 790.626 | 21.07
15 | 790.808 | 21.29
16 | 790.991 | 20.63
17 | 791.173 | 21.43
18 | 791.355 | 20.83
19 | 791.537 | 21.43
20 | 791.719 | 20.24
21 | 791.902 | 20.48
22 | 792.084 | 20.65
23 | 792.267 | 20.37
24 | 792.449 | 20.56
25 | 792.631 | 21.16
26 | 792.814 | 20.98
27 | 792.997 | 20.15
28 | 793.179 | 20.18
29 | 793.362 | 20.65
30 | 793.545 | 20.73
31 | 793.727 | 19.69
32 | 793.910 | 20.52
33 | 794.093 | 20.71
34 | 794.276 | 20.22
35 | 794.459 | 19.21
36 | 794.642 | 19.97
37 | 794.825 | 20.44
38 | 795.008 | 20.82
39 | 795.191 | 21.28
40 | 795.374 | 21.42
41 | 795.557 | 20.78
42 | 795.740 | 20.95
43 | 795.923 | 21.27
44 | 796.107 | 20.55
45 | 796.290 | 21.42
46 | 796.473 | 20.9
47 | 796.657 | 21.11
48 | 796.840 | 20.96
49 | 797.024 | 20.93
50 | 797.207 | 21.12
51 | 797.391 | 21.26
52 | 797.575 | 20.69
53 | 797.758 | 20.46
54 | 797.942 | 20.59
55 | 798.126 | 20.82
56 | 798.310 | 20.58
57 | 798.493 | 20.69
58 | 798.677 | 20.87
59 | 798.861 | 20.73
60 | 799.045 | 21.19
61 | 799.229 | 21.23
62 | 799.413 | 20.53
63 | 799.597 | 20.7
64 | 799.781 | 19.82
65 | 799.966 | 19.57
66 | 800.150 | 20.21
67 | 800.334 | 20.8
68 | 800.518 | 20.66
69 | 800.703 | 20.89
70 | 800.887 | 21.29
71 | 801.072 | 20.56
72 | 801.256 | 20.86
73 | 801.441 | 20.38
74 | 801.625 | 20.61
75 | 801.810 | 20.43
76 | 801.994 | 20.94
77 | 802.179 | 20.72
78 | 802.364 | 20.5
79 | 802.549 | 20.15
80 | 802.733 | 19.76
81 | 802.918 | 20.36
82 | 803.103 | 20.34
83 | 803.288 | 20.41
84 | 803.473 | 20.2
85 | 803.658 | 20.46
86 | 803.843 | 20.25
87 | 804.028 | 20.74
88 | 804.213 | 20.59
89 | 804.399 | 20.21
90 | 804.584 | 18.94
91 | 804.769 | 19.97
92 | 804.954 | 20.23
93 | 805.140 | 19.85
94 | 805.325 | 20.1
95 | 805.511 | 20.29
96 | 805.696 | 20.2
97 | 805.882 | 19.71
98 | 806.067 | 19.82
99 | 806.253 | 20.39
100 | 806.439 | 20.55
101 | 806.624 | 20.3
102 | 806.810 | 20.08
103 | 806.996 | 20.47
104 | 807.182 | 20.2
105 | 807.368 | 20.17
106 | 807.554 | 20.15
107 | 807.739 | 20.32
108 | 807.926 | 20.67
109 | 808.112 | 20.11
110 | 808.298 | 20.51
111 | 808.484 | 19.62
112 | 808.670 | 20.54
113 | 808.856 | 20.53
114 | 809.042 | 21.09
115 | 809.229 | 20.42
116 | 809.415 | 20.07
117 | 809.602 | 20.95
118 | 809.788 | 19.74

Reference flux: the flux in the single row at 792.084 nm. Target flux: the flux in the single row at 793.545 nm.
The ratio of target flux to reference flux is 1.00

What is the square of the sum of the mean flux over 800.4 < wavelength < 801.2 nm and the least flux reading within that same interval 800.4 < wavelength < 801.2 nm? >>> 1715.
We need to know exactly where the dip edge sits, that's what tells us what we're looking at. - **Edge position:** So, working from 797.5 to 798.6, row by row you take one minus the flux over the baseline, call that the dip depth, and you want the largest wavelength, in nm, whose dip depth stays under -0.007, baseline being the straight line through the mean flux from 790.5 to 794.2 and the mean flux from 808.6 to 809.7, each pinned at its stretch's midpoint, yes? 798.126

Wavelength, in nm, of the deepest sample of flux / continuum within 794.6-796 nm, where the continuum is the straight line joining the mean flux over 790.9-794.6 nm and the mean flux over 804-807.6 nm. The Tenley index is 794.642 nm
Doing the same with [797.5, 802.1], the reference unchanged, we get 799.966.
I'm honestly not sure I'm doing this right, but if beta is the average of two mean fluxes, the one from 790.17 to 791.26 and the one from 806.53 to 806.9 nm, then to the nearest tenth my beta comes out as 20.7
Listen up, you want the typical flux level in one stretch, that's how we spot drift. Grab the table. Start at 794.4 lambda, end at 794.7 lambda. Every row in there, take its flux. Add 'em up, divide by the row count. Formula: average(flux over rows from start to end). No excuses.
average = 19.6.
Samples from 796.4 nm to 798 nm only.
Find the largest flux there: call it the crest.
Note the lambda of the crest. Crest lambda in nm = 797.391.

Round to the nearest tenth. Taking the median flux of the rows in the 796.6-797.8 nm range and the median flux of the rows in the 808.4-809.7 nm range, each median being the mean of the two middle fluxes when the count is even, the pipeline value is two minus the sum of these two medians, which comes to -39.5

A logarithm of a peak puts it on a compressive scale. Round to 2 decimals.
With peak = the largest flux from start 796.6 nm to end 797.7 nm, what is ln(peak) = 3.06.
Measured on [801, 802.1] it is 3.04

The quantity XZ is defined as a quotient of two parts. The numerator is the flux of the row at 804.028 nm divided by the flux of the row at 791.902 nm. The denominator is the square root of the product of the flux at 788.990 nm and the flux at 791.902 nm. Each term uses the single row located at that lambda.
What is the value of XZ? 0.0487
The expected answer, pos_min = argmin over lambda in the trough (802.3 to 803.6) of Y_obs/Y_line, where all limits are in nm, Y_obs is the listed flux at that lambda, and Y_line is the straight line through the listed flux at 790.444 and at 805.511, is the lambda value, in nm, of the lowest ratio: 802.733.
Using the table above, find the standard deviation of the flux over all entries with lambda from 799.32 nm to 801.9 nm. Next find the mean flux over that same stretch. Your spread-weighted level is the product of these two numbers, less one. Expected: 8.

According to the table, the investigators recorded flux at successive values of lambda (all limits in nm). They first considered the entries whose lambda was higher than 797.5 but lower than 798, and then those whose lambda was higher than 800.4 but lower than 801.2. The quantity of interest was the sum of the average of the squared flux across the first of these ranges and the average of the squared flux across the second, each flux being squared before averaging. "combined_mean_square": 858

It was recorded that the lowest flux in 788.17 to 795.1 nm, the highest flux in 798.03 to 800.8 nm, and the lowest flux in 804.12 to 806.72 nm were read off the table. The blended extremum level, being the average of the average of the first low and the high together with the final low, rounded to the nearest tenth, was 19.6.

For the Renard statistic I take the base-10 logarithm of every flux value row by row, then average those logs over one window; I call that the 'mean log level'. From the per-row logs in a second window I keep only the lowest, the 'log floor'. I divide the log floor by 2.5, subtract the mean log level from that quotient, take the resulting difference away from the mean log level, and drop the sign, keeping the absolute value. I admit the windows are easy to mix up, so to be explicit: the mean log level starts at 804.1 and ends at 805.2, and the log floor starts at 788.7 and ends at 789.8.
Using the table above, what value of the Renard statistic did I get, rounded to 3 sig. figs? 2.07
